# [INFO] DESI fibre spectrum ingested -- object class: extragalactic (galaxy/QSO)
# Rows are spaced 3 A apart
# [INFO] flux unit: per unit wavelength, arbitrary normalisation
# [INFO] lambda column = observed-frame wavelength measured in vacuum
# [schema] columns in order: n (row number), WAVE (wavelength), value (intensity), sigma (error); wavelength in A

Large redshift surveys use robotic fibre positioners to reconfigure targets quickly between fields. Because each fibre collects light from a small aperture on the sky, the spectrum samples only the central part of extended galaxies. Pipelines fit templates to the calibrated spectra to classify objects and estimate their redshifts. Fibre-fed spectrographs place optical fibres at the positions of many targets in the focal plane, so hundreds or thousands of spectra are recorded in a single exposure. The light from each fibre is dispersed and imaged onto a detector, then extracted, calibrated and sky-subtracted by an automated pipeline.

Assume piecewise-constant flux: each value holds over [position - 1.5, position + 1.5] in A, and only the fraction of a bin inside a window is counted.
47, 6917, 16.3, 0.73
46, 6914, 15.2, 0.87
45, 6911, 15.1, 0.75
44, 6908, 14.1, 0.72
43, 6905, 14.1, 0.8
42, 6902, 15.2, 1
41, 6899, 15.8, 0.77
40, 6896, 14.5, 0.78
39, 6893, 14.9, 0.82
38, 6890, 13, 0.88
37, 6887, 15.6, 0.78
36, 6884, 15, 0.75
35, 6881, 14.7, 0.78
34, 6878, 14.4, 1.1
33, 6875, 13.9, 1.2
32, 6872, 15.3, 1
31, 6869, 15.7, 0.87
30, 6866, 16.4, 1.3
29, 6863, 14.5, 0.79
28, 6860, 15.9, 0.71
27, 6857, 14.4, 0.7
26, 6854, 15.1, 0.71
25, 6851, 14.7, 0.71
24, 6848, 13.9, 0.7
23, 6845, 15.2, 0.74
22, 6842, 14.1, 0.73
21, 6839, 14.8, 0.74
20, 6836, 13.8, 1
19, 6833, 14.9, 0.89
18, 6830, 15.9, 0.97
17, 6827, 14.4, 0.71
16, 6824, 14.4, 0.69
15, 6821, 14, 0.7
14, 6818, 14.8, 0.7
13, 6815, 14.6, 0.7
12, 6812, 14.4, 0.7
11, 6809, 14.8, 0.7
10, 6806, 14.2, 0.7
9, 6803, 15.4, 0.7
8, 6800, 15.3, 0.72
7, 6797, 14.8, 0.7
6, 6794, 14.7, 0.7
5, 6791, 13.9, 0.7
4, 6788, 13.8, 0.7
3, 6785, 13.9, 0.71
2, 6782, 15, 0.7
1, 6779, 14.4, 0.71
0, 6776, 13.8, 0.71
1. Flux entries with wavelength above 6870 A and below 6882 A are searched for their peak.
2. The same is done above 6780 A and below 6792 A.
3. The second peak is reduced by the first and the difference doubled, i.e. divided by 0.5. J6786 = -0.6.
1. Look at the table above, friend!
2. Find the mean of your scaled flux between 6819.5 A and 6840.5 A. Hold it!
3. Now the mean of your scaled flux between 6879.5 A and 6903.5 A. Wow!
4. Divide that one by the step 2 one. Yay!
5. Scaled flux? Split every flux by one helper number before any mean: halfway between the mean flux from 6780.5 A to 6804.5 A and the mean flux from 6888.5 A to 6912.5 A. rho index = 1.016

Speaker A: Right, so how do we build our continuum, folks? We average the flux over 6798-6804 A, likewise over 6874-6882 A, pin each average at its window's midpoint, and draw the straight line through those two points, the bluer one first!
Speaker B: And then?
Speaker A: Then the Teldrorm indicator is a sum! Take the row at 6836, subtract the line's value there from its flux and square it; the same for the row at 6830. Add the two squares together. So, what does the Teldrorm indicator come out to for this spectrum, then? 2.1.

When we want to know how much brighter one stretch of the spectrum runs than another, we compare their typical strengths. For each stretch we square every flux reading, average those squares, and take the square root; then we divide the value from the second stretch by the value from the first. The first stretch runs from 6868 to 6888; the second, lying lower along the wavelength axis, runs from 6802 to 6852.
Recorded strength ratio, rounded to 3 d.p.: 0.977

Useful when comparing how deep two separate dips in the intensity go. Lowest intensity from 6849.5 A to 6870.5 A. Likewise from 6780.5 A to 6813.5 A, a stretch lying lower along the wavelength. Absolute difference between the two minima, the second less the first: 0.60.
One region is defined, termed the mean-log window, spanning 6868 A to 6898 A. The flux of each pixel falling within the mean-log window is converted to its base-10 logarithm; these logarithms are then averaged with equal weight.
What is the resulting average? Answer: 1.17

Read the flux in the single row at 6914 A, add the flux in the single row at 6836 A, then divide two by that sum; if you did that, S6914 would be 0.0690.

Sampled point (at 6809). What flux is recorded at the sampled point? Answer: 14.8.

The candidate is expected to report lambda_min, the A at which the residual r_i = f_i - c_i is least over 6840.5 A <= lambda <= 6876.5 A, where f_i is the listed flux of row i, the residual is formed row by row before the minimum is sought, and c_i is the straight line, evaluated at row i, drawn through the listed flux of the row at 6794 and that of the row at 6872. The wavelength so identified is 6875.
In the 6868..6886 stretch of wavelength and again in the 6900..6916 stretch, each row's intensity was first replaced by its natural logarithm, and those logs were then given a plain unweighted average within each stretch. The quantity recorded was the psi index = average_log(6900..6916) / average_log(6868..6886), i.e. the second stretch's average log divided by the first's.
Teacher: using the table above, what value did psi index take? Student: 1.00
